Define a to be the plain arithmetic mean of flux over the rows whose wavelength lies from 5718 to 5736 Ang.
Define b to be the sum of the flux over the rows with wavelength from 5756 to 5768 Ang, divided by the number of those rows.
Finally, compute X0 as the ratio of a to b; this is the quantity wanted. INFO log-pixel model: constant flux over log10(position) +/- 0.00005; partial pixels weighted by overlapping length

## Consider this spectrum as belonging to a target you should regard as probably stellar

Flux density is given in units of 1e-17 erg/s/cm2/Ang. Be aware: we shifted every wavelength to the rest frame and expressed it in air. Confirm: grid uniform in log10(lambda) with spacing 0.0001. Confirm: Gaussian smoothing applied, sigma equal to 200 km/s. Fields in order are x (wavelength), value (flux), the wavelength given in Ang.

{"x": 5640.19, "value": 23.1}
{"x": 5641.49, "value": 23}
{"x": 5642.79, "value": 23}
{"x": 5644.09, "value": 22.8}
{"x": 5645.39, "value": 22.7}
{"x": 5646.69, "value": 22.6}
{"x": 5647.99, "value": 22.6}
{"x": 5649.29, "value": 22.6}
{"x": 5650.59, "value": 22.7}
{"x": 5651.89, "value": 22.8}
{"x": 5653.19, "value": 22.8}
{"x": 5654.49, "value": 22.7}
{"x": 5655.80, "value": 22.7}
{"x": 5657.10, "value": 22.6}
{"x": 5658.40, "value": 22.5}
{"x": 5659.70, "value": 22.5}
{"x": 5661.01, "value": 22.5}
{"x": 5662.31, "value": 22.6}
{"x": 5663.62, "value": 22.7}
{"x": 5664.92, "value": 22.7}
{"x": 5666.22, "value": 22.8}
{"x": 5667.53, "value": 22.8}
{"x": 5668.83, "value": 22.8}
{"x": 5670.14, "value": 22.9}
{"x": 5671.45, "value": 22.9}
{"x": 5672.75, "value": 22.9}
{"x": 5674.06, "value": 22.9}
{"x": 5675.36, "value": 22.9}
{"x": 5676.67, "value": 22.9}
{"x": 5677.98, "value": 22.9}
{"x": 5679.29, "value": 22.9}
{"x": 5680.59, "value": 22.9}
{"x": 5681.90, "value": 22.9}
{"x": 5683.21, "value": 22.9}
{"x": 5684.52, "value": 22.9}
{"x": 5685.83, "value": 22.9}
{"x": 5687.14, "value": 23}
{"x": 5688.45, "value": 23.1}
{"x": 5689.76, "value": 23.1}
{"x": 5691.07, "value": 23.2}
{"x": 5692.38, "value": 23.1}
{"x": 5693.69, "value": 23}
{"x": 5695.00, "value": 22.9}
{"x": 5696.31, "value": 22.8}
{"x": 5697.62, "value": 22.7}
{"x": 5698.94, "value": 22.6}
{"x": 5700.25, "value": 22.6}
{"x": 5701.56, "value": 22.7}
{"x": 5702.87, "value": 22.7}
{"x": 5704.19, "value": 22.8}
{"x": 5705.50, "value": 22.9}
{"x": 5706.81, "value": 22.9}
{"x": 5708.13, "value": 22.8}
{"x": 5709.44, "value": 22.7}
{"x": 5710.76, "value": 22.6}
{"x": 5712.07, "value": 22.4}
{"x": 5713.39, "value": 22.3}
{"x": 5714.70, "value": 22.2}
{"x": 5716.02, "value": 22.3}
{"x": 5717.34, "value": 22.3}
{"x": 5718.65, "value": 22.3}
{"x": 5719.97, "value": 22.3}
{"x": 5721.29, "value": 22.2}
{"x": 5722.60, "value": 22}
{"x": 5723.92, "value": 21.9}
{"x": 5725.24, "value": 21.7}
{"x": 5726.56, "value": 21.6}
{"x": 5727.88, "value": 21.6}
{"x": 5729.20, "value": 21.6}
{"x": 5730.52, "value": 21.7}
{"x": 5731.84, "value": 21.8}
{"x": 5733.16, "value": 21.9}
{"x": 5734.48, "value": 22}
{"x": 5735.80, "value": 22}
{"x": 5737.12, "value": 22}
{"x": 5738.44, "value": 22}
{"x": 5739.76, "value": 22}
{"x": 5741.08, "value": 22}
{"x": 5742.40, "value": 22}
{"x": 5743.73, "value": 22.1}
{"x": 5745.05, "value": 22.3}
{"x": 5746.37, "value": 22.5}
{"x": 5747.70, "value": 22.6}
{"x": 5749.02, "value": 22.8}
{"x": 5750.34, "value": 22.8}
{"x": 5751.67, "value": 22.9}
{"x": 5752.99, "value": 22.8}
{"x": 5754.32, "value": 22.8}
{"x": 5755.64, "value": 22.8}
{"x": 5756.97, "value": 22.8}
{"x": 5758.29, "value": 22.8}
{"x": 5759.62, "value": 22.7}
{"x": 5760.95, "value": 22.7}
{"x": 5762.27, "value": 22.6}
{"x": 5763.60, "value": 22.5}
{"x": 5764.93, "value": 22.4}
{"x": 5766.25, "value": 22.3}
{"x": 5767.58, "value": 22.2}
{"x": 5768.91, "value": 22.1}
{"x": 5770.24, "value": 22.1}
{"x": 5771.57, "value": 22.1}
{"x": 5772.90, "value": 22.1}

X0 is 0.97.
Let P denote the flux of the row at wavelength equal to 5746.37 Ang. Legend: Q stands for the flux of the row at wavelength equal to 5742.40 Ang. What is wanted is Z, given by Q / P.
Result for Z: 0.98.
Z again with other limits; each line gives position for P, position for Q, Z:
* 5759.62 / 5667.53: 1.00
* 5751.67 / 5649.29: 0.99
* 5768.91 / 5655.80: 1.03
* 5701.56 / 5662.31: 1.00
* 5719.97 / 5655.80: 1.02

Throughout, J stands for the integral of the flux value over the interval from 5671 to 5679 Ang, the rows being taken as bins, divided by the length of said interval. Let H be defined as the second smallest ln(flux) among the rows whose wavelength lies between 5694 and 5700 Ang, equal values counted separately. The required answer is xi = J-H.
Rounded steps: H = 3.12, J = 22.9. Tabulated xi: 19.78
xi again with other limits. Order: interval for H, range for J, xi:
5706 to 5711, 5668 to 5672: 19.72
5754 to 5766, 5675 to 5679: 19.74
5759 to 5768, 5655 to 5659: 19.49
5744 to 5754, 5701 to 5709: 19.69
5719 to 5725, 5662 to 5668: 19.62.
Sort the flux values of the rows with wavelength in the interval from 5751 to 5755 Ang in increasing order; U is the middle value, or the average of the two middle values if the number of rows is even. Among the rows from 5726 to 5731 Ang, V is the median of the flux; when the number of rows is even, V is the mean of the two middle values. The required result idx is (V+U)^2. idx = 1971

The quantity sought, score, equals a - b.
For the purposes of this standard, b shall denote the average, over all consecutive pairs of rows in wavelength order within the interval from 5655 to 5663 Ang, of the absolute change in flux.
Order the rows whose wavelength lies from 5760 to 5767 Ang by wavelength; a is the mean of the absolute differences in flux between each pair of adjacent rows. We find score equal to 0.04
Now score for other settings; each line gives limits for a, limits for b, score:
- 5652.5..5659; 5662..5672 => 0.03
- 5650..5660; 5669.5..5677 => 0.06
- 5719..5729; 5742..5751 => -0.02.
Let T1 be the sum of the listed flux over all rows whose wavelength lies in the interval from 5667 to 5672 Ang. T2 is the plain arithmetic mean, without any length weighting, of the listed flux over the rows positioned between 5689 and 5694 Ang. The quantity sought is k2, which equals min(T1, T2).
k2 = 23.10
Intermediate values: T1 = 91.4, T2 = 23.1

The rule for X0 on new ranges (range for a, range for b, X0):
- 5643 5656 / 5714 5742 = 1.03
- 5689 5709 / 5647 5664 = 1.01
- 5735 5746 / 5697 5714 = 0.97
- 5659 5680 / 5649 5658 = 1.00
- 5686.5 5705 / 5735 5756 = 1.02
